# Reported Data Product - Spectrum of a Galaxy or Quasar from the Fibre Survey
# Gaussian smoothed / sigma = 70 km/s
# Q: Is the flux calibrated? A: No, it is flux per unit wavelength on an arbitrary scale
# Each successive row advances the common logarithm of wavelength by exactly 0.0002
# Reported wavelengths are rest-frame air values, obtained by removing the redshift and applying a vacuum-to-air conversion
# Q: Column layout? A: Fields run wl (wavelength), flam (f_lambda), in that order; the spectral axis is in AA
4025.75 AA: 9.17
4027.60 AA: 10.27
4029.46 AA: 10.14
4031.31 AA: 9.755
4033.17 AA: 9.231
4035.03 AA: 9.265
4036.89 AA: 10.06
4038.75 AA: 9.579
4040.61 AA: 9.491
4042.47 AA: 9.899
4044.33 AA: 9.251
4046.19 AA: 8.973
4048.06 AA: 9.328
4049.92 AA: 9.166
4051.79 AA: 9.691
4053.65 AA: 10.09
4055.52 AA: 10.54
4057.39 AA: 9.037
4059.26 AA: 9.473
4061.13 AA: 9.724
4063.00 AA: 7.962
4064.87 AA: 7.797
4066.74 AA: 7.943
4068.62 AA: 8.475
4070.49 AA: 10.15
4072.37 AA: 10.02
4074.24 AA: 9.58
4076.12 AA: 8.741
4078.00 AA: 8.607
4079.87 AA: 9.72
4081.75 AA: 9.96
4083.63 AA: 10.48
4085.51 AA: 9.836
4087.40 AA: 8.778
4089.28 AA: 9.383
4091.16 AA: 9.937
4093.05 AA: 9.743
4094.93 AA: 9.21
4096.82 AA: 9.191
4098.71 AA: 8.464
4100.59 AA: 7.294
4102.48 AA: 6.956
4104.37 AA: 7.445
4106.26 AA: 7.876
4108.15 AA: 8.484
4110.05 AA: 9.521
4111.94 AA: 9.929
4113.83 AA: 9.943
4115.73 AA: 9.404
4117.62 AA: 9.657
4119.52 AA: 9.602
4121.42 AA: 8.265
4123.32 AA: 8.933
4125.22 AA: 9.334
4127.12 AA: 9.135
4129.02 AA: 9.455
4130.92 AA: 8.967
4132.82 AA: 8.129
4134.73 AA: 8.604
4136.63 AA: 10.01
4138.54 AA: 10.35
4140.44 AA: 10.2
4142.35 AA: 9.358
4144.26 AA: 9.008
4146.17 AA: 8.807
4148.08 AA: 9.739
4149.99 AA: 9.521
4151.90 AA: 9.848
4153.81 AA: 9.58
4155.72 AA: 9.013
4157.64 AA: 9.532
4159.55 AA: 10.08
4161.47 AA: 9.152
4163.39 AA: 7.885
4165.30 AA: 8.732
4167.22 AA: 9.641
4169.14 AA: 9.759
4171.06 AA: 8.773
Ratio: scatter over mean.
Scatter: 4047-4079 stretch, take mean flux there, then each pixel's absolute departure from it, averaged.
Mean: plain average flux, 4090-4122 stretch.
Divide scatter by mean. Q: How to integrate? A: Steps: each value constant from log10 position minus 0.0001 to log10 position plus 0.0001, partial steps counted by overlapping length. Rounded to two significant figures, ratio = 0.077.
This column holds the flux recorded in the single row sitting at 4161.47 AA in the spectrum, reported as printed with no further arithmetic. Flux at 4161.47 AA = 9.152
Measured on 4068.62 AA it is 8.475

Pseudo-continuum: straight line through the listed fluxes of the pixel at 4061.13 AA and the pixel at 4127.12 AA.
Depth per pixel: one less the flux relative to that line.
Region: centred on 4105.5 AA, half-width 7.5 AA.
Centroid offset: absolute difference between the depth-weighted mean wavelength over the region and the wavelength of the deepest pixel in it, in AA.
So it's 0.2 AA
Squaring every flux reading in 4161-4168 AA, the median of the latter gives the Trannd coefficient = 80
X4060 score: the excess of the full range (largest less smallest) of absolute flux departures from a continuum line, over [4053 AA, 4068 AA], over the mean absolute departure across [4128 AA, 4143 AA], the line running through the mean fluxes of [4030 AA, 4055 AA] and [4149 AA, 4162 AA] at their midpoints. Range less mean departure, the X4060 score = 1.0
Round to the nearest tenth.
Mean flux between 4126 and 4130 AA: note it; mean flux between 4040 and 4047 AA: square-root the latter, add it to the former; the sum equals 12.4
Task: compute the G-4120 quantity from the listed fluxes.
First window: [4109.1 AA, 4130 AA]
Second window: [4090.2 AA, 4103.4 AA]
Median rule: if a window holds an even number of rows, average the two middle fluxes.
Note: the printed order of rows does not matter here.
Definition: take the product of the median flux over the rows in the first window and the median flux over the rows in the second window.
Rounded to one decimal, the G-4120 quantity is 86.9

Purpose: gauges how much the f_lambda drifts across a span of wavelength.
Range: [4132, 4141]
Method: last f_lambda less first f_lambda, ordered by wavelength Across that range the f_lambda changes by 2.1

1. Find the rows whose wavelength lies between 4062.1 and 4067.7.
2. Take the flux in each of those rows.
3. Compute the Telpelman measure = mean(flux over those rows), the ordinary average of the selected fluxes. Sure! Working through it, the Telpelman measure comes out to 7.9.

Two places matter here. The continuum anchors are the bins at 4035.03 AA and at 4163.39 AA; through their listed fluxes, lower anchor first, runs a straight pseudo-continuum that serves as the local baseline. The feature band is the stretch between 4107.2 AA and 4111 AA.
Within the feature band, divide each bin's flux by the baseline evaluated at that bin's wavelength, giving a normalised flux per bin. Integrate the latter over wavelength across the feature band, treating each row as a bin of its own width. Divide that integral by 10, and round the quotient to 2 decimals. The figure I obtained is 0.40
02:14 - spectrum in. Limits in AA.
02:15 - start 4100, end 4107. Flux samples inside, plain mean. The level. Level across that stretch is 7.4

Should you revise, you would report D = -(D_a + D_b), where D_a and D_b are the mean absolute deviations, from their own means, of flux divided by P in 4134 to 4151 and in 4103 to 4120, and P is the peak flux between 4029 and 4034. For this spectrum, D -0.126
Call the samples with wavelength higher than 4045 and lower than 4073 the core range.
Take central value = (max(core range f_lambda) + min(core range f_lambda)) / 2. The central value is 9.2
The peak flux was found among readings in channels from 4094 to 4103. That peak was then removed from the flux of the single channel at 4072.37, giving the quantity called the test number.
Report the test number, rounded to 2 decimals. 0.81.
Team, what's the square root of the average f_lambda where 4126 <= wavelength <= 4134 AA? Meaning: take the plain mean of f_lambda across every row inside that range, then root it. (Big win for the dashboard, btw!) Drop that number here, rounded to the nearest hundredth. 2.99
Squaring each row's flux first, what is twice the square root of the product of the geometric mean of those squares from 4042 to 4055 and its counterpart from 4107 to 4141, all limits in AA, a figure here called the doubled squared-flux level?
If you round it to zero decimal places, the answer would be 176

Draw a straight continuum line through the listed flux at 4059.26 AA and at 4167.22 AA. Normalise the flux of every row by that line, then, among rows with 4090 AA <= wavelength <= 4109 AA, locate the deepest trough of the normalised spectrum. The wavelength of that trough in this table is 4102.48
